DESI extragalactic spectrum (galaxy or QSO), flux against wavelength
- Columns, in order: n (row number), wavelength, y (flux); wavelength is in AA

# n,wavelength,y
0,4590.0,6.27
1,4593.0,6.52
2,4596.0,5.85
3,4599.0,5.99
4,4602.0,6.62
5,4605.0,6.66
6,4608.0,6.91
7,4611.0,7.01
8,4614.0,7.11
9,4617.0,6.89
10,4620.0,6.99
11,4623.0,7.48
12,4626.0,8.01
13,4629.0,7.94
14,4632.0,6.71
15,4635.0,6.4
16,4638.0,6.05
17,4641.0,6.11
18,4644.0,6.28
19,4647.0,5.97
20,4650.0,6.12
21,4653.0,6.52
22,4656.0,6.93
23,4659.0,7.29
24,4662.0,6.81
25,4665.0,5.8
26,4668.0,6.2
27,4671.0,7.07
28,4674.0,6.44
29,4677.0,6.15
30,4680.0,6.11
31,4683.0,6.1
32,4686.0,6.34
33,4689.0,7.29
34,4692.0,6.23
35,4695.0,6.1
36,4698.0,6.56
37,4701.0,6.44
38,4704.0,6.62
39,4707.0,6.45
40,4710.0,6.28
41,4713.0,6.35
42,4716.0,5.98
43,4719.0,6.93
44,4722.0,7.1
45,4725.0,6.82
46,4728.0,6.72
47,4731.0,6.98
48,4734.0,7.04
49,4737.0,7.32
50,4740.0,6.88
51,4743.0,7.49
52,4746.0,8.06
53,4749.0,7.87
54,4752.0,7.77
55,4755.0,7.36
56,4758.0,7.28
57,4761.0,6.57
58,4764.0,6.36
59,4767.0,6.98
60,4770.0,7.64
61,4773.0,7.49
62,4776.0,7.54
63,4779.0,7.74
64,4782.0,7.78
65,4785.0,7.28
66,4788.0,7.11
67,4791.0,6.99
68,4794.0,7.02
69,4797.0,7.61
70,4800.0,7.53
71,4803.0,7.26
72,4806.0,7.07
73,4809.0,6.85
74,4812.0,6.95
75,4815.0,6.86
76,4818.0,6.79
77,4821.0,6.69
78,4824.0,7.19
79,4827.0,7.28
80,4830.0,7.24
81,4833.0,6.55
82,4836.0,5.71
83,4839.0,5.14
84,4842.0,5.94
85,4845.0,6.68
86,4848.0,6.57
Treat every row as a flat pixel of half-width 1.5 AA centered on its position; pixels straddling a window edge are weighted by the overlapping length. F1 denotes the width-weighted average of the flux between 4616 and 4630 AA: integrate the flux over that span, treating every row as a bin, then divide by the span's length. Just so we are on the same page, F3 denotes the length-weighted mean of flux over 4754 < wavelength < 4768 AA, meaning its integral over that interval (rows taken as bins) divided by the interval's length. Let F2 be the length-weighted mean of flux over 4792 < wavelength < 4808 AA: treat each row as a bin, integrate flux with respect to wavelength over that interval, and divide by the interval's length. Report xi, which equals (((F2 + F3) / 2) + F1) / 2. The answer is 7.3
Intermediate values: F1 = 7.5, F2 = 7.27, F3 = 6.89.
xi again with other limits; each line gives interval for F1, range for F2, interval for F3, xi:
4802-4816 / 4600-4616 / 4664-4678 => 6.8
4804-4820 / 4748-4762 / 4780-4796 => 7.1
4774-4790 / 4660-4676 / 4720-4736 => 7.1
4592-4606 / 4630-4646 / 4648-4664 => 6.4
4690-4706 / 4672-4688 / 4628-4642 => 6.4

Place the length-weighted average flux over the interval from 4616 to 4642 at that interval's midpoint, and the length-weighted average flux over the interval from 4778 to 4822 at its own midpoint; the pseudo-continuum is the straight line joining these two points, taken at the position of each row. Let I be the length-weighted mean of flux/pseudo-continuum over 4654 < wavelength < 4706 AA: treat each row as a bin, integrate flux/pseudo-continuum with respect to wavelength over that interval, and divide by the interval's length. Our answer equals 0.92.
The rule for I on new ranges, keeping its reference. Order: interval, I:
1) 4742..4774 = 1.03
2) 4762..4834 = 1.00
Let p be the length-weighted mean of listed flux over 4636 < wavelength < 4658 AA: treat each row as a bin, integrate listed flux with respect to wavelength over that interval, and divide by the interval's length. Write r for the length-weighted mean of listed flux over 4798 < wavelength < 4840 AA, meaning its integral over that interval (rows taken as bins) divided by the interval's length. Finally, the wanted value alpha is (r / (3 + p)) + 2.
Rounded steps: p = 6.31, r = 6.82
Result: 2.73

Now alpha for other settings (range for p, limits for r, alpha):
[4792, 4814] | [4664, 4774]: 2.67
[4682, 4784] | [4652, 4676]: 2.67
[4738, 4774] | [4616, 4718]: 2.64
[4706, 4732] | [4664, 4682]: 2.66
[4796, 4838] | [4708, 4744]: 2.69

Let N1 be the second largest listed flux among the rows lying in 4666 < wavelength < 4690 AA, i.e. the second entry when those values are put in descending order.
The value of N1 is 7.07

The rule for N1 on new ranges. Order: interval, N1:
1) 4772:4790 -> 7.74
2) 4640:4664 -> 6.93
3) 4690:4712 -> 6.56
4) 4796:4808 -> 7.53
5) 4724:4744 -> 7.32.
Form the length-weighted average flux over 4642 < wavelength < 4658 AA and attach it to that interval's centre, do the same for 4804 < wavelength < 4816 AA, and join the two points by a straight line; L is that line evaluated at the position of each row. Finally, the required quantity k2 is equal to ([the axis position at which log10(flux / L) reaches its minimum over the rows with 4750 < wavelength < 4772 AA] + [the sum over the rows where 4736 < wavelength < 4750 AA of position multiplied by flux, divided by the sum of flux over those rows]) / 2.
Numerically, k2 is 4753.6 AA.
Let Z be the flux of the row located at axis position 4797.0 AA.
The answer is 7.61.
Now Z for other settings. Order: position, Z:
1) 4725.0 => 6.82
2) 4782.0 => 7.78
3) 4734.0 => 7.04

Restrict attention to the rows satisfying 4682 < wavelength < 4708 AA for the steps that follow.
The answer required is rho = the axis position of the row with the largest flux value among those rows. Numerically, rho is 4689.0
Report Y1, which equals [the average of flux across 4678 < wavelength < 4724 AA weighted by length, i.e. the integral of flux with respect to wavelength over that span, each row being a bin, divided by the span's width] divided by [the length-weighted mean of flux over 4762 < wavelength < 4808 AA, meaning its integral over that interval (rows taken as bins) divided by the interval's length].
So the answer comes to 0.89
